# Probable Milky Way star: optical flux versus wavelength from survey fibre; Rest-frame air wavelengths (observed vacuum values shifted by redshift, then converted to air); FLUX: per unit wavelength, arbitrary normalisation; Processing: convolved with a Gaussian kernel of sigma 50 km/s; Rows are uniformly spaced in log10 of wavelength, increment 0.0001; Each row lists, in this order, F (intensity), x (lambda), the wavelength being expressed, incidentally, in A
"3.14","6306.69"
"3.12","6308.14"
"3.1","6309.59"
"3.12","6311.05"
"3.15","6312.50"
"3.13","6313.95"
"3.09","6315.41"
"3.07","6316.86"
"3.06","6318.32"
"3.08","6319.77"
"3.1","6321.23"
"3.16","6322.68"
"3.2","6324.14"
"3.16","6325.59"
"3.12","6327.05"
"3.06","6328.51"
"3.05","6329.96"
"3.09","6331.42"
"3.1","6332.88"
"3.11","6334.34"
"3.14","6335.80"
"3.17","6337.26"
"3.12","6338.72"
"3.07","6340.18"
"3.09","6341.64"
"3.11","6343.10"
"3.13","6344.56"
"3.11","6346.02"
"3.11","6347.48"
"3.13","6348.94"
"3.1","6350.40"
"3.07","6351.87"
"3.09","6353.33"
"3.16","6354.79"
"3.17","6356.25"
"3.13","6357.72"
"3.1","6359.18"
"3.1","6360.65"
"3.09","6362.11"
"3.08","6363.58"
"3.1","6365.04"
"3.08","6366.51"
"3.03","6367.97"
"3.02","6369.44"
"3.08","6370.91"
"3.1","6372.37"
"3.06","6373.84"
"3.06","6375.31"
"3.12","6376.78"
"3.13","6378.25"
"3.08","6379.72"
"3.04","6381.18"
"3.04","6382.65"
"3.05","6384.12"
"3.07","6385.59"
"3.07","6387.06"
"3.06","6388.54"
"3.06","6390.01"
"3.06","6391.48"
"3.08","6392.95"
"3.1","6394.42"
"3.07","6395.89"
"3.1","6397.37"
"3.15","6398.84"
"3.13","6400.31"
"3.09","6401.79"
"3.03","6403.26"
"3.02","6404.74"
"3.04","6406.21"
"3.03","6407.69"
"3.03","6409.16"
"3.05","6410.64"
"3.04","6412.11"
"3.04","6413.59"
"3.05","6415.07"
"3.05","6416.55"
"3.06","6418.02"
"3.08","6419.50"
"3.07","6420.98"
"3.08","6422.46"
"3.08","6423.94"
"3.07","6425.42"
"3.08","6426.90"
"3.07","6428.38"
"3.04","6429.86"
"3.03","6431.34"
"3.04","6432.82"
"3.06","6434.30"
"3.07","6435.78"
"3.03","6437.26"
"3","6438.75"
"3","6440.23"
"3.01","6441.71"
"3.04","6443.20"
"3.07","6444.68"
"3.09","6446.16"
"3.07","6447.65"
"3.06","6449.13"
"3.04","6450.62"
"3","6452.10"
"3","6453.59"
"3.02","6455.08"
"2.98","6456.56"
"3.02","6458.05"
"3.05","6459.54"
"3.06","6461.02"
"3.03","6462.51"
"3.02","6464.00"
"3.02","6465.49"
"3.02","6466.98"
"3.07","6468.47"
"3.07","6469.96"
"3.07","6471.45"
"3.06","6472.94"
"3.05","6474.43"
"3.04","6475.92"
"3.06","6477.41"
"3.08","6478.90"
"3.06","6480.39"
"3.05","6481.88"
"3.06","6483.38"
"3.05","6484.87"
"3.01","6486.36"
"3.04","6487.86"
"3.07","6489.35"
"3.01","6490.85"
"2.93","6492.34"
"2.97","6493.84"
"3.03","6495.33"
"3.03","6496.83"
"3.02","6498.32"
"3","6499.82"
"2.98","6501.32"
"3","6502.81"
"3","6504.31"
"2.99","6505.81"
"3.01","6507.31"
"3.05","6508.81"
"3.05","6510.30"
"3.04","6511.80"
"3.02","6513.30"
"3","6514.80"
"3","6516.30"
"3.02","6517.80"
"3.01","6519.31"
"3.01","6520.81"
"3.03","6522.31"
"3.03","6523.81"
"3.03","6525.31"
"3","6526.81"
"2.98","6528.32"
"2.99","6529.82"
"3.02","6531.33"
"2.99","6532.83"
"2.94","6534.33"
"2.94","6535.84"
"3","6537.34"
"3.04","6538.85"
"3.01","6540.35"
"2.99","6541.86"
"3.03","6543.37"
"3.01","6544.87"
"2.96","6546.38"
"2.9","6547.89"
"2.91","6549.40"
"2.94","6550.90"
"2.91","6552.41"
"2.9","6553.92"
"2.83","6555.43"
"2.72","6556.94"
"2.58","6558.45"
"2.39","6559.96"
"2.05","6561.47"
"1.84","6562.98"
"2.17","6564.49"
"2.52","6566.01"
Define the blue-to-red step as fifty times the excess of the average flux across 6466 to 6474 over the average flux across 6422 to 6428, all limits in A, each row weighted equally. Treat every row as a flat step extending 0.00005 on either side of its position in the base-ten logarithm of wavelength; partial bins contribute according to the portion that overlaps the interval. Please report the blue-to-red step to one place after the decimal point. -1.0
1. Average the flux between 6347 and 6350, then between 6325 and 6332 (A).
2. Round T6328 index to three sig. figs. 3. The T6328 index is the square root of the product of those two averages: 3.11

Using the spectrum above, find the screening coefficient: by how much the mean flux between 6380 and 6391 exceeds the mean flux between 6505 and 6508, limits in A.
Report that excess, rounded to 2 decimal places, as 0.06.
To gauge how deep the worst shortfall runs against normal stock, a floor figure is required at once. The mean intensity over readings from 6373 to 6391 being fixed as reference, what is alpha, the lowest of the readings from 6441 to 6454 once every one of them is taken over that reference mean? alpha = 0.98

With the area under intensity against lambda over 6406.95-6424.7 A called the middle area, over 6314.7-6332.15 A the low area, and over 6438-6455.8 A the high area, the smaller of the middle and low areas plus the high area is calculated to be 108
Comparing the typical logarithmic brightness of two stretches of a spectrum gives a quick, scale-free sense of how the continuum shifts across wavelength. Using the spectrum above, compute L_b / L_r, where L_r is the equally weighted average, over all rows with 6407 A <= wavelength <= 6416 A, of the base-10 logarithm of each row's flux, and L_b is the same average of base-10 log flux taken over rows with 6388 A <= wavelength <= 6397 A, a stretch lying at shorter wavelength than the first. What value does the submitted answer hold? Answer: 1.01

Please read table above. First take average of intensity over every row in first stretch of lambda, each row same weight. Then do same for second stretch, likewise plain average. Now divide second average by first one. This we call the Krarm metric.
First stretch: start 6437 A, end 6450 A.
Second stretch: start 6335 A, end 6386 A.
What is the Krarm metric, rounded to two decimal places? 1.02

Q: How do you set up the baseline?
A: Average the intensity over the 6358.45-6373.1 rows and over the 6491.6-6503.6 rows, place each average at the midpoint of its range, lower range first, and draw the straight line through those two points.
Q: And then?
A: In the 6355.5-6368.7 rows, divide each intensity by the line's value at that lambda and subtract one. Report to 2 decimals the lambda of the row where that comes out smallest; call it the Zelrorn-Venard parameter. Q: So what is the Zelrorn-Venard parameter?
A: 6367.97 A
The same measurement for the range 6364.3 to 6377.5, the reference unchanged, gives 6369.44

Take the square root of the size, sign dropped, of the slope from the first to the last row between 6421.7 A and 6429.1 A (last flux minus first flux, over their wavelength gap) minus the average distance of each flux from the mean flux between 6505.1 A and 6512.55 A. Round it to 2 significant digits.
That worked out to 0.16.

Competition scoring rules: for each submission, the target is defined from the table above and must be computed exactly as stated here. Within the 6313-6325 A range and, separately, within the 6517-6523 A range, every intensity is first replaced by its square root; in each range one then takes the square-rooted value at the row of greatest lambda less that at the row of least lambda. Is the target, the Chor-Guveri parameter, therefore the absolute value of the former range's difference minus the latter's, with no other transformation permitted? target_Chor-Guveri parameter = 0.017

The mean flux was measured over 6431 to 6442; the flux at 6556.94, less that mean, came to -0.31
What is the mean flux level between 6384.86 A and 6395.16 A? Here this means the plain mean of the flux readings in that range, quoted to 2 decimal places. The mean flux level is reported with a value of 3.07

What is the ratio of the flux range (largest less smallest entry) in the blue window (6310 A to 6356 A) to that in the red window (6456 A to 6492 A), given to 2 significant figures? 1.5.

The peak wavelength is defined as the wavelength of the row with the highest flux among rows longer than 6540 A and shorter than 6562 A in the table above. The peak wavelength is 6543.37 A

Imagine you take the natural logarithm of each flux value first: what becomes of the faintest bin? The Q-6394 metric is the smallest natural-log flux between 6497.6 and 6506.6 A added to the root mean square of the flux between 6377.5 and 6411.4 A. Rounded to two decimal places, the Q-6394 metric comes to 4.16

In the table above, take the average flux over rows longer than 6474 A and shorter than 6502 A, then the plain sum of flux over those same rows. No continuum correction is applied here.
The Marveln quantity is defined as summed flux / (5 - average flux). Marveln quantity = 29.2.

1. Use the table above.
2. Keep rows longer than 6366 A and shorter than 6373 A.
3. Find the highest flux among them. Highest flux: 3.1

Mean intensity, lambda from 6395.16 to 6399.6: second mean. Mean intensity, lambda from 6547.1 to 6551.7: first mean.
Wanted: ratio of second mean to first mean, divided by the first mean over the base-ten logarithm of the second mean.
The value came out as 0.180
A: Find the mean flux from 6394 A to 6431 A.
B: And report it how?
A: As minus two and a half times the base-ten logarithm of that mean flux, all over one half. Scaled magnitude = -2.43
